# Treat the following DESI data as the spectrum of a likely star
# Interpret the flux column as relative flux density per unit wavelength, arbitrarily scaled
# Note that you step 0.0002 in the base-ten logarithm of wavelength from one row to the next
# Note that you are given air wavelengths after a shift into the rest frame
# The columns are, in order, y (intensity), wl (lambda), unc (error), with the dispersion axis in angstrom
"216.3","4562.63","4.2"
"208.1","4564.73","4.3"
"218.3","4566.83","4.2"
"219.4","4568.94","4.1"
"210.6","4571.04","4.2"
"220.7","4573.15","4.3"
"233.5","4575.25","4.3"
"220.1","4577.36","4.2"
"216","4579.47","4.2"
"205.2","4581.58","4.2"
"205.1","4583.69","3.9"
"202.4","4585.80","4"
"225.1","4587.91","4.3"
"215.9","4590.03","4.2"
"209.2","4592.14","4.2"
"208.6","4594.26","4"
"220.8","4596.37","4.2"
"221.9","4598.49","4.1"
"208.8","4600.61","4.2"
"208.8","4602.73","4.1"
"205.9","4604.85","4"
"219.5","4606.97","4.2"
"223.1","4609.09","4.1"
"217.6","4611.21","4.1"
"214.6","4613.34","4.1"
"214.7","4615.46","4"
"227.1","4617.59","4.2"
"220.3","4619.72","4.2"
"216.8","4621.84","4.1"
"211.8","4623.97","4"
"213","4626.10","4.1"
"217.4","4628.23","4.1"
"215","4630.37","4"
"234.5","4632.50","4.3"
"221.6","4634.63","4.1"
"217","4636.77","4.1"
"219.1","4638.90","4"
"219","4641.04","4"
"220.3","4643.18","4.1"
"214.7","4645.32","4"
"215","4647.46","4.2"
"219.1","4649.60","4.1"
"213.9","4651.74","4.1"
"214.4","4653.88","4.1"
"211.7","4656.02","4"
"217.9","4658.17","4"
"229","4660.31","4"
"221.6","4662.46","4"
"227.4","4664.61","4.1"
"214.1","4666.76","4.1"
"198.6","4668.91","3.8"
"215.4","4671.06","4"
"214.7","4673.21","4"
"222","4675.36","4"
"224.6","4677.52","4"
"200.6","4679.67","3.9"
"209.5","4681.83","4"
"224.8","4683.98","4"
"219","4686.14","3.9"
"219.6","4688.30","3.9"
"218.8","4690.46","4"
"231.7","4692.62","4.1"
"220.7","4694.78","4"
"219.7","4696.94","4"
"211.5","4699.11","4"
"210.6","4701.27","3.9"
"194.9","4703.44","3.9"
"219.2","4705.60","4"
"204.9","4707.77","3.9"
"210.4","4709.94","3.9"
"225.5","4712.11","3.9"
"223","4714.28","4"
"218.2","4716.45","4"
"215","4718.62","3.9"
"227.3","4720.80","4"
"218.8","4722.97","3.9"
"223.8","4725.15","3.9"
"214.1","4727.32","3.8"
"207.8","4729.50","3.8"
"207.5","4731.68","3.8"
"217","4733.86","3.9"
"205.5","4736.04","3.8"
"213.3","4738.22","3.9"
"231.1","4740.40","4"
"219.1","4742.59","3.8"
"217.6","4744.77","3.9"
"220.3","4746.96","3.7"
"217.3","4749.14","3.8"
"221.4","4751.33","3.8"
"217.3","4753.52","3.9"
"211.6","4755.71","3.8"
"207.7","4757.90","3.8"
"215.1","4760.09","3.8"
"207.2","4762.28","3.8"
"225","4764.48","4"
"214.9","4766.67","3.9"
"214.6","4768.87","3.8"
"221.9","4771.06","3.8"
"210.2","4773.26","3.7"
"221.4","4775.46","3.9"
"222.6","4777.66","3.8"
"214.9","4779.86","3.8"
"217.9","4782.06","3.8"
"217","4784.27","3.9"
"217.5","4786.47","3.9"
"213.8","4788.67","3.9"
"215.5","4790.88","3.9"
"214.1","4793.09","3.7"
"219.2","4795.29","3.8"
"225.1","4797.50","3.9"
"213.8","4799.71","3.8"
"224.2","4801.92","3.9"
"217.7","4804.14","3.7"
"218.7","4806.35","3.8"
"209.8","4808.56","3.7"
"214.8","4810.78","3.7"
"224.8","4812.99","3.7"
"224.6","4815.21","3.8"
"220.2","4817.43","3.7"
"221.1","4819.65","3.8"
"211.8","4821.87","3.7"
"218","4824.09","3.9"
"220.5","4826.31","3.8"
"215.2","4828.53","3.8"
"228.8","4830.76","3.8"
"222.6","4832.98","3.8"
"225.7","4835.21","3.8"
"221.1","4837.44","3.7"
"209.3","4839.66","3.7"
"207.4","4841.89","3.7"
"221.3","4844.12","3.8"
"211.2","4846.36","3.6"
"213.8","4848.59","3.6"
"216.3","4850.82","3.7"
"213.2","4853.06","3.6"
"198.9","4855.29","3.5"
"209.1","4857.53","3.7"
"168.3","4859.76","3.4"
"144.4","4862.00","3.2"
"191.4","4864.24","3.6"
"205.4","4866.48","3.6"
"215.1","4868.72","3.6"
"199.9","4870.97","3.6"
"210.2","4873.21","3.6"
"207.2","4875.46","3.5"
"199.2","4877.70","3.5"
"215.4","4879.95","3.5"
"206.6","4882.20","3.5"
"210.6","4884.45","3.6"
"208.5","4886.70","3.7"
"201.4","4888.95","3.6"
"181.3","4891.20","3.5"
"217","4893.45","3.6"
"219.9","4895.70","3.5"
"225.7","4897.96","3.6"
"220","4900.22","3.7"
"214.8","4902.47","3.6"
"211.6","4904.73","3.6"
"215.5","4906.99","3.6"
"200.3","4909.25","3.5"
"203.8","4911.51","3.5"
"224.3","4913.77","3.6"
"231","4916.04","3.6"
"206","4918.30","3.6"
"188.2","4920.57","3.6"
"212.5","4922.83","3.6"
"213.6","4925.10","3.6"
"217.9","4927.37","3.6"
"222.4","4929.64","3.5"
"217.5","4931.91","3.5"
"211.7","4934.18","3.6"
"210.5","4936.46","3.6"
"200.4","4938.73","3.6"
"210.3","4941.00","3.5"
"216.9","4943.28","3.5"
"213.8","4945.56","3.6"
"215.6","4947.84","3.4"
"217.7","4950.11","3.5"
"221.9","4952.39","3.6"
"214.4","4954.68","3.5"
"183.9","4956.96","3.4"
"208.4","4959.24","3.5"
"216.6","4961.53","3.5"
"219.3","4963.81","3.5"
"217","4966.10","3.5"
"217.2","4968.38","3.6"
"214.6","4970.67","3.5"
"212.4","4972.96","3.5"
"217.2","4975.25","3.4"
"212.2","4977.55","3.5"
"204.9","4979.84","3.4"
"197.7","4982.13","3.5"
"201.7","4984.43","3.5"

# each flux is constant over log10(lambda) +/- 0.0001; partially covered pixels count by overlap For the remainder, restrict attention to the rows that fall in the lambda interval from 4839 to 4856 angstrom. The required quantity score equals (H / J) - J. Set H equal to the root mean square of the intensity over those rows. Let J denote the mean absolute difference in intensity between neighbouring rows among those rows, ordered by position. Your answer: 24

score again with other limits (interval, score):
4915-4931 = 4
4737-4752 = 25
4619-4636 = 24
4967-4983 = 39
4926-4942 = 29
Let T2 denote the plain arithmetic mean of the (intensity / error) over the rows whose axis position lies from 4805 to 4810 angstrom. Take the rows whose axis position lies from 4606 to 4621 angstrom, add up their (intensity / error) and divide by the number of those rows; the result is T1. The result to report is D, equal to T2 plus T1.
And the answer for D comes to 110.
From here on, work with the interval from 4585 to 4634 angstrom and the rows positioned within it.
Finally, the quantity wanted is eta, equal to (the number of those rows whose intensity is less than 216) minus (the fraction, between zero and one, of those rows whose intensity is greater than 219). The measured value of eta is 11.7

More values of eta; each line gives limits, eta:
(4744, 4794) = 10.7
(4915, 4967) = 12.8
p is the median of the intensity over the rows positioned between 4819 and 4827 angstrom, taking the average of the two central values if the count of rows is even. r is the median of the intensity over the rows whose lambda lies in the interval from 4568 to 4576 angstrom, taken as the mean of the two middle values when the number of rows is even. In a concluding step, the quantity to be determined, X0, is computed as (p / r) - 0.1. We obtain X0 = 0.90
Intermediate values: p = 219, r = 220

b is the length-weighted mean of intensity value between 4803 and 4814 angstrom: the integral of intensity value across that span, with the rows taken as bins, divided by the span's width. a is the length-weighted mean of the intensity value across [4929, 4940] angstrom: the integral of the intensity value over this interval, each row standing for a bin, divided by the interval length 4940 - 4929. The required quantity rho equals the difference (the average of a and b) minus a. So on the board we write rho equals 2.5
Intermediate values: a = 212.1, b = 217.1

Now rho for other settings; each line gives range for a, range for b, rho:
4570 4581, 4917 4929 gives -5.4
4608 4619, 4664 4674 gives -3.0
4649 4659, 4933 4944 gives -2.8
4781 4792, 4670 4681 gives -0.5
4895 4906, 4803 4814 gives -0.6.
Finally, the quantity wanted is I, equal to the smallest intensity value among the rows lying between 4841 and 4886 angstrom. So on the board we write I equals 144.4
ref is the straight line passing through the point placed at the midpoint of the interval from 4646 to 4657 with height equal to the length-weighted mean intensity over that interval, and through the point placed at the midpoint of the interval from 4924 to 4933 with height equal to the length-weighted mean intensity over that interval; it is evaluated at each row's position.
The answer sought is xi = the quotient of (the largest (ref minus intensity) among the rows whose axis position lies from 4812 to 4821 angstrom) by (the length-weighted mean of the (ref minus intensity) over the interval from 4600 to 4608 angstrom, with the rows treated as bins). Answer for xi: -0.9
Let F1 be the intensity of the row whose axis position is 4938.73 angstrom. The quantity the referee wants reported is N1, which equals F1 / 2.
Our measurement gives 100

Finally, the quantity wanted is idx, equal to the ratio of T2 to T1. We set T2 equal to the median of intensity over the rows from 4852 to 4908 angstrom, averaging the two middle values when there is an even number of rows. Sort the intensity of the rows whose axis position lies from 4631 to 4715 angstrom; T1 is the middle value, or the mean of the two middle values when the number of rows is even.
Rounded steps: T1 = 219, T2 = 209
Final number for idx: 0.95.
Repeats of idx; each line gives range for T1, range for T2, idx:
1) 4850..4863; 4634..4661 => 1.07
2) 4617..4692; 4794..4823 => 1.01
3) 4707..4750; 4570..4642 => 1.00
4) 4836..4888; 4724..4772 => 1.03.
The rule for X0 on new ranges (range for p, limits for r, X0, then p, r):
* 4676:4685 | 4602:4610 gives 0.91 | 217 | 214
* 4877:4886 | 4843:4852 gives 0.87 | 209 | 215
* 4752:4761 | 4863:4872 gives 0.95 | 213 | 203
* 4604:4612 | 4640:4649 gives 0.91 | 219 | 217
